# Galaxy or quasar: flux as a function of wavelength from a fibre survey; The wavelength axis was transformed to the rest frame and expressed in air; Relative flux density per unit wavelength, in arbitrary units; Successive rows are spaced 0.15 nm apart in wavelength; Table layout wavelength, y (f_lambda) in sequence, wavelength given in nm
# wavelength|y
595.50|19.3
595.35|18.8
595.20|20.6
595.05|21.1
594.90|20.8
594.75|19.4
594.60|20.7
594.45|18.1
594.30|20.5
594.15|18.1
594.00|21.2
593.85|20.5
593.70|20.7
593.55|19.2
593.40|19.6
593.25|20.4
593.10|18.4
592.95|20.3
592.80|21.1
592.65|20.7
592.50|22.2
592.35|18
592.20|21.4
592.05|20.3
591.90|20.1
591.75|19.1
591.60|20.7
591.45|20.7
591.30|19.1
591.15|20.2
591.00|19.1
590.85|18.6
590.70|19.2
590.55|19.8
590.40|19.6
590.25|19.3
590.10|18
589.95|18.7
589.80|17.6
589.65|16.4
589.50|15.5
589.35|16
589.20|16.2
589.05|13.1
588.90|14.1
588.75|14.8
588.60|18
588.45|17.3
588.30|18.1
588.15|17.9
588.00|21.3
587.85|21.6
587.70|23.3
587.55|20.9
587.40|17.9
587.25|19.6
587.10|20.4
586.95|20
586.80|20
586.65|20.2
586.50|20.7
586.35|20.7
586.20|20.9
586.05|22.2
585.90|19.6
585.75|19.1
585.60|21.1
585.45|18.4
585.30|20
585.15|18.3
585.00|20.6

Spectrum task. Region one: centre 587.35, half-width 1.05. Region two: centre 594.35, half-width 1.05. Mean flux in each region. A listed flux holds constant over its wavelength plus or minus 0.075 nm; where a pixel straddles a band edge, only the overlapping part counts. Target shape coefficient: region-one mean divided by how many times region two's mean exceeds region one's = 20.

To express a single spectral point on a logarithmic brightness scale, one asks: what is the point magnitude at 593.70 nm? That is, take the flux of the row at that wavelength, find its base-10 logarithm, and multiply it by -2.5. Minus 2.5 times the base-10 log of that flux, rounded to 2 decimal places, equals -3.29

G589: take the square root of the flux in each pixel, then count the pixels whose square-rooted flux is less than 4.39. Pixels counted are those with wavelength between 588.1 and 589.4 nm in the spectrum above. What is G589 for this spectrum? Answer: 9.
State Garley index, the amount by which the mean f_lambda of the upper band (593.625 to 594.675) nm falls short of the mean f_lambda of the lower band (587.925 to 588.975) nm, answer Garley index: -2.6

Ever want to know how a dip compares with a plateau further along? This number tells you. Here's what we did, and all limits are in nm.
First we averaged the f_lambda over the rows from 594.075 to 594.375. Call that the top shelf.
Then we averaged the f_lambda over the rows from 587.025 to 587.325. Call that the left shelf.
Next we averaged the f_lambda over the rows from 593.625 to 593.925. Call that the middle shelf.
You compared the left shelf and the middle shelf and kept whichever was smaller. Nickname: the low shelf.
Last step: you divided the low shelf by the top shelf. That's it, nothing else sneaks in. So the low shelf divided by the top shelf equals 1.04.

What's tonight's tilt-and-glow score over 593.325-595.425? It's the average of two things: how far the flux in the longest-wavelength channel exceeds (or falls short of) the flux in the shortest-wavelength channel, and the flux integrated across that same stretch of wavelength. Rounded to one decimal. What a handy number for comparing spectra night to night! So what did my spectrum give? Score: 20.5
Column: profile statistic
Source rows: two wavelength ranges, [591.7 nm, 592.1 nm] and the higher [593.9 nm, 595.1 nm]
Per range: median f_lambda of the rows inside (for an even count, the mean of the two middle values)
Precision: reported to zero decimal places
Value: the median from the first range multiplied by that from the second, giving 414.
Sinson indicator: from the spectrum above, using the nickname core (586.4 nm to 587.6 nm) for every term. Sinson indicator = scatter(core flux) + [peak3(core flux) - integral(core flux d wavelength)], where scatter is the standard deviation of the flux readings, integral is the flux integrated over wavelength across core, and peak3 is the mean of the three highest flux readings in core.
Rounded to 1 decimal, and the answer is -2.4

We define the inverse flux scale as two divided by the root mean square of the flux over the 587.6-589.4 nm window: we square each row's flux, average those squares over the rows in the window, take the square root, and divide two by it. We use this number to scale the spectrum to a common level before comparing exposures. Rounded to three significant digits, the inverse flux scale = 0.112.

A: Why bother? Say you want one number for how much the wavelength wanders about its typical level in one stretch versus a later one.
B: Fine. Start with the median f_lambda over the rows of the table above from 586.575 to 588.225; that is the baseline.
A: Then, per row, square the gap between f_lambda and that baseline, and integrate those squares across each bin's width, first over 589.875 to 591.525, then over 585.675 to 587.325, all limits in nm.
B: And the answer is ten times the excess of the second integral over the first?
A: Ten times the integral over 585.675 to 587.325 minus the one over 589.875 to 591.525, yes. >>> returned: -11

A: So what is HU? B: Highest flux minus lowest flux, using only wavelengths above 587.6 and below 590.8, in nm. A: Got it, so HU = 10.2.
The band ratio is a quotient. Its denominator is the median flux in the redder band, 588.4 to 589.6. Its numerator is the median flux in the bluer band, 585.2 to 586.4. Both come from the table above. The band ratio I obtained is 1.29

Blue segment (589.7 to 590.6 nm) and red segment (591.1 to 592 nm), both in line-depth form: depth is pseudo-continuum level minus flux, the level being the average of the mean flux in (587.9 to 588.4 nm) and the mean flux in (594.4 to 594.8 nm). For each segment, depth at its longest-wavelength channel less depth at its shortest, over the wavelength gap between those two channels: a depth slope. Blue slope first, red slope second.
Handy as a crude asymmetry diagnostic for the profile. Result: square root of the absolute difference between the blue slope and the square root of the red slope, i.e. 1.82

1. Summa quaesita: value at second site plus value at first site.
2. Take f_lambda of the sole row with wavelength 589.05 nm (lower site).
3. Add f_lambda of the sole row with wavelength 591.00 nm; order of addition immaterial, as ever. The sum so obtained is 32.2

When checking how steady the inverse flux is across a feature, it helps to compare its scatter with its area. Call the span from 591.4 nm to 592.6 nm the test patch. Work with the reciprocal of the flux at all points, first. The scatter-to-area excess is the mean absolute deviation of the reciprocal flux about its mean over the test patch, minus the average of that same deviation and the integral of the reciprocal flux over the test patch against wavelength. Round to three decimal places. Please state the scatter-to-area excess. -0.028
